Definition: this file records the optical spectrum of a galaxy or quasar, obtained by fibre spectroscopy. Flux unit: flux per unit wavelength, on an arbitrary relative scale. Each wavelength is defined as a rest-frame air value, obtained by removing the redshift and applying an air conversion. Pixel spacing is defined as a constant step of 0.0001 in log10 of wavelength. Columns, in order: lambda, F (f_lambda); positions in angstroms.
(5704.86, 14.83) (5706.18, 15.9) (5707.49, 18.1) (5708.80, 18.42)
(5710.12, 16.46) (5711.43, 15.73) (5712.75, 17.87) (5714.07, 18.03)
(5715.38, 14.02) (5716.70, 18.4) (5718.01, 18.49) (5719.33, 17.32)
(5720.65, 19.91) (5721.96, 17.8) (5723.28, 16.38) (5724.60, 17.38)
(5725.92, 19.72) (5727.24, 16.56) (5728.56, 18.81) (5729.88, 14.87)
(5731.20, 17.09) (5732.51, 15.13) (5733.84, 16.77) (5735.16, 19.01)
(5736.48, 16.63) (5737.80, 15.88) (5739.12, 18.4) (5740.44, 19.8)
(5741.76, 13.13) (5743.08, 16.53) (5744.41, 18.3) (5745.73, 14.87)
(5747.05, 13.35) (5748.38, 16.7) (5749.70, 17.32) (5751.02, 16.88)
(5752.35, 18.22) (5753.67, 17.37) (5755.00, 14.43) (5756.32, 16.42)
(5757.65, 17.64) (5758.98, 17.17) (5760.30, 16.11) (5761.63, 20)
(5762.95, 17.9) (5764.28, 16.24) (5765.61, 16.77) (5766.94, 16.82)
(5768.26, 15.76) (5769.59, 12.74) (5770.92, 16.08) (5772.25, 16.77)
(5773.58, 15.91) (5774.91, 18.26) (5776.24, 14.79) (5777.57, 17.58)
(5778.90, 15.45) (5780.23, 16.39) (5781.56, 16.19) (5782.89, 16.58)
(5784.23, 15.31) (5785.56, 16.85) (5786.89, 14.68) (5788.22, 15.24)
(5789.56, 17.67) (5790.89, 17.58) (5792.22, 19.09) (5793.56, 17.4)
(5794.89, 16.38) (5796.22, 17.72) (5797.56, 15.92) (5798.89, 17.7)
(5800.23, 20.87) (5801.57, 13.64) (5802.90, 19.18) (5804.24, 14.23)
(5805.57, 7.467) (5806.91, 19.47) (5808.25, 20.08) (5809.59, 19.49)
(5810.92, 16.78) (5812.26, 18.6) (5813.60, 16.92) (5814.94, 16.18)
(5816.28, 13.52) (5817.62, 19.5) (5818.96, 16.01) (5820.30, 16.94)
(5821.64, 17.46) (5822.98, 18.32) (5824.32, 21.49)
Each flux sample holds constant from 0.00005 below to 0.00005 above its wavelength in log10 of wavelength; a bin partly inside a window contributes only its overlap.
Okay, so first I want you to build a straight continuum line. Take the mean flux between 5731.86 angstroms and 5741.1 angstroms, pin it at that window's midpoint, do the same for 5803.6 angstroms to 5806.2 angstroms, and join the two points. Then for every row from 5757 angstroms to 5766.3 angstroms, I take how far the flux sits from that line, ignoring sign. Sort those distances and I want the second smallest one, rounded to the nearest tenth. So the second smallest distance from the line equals 1.5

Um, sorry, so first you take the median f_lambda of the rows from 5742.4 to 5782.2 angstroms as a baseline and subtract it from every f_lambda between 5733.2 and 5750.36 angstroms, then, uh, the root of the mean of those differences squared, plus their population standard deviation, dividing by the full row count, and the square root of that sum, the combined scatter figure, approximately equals 1.97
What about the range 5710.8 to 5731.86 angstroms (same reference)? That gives 1.82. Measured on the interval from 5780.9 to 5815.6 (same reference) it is 2.28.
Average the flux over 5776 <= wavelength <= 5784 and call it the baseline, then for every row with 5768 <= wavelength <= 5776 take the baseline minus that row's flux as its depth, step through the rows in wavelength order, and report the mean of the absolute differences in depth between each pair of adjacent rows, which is 2.05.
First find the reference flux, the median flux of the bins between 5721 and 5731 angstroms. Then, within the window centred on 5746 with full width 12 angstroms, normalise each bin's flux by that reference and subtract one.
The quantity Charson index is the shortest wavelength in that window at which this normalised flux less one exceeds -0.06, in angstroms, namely 5740.44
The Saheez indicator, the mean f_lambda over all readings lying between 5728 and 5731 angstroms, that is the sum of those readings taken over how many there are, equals 16.8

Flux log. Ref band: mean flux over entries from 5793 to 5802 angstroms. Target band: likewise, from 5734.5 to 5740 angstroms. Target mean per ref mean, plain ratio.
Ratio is 1.02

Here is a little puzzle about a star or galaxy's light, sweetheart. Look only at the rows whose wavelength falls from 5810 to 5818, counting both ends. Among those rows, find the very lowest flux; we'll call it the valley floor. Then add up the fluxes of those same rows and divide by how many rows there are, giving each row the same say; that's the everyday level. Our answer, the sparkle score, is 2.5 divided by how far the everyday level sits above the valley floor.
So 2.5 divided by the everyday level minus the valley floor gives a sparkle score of 0.7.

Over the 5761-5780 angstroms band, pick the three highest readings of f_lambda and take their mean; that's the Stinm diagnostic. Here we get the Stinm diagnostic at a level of 18.7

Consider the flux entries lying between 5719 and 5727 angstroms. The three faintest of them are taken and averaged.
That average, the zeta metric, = 17.0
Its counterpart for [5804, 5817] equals 11.7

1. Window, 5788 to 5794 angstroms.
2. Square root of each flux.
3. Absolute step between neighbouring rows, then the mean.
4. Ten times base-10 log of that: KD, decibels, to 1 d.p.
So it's -7.7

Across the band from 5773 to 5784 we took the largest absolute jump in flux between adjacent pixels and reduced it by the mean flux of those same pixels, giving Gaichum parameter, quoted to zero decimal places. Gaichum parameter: -13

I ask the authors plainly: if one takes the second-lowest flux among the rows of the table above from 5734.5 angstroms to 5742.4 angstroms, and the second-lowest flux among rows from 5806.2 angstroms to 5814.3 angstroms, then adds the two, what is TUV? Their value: 32.8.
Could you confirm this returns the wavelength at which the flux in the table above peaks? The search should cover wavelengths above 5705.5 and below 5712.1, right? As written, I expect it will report 5708.80 angstroms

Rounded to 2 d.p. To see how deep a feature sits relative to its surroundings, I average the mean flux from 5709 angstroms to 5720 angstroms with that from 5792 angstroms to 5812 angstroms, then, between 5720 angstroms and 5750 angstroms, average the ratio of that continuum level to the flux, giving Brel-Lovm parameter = 1.02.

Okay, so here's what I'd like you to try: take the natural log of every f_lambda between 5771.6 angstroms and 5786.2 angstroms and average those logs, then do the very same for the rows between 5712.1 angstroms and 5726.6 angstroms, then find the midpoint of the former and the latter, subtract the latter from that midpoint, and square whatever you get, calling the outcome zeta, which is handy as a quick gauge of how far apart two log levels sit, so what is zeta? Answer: 0.0016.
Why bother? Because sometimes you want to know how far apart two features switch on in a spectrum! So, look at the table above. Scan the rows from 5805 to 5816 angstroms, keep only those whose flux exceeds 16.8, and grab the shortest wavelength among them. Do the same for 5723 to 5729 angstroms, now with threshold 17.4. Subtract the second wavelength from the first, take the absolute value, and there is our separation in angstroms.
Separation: 81.0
